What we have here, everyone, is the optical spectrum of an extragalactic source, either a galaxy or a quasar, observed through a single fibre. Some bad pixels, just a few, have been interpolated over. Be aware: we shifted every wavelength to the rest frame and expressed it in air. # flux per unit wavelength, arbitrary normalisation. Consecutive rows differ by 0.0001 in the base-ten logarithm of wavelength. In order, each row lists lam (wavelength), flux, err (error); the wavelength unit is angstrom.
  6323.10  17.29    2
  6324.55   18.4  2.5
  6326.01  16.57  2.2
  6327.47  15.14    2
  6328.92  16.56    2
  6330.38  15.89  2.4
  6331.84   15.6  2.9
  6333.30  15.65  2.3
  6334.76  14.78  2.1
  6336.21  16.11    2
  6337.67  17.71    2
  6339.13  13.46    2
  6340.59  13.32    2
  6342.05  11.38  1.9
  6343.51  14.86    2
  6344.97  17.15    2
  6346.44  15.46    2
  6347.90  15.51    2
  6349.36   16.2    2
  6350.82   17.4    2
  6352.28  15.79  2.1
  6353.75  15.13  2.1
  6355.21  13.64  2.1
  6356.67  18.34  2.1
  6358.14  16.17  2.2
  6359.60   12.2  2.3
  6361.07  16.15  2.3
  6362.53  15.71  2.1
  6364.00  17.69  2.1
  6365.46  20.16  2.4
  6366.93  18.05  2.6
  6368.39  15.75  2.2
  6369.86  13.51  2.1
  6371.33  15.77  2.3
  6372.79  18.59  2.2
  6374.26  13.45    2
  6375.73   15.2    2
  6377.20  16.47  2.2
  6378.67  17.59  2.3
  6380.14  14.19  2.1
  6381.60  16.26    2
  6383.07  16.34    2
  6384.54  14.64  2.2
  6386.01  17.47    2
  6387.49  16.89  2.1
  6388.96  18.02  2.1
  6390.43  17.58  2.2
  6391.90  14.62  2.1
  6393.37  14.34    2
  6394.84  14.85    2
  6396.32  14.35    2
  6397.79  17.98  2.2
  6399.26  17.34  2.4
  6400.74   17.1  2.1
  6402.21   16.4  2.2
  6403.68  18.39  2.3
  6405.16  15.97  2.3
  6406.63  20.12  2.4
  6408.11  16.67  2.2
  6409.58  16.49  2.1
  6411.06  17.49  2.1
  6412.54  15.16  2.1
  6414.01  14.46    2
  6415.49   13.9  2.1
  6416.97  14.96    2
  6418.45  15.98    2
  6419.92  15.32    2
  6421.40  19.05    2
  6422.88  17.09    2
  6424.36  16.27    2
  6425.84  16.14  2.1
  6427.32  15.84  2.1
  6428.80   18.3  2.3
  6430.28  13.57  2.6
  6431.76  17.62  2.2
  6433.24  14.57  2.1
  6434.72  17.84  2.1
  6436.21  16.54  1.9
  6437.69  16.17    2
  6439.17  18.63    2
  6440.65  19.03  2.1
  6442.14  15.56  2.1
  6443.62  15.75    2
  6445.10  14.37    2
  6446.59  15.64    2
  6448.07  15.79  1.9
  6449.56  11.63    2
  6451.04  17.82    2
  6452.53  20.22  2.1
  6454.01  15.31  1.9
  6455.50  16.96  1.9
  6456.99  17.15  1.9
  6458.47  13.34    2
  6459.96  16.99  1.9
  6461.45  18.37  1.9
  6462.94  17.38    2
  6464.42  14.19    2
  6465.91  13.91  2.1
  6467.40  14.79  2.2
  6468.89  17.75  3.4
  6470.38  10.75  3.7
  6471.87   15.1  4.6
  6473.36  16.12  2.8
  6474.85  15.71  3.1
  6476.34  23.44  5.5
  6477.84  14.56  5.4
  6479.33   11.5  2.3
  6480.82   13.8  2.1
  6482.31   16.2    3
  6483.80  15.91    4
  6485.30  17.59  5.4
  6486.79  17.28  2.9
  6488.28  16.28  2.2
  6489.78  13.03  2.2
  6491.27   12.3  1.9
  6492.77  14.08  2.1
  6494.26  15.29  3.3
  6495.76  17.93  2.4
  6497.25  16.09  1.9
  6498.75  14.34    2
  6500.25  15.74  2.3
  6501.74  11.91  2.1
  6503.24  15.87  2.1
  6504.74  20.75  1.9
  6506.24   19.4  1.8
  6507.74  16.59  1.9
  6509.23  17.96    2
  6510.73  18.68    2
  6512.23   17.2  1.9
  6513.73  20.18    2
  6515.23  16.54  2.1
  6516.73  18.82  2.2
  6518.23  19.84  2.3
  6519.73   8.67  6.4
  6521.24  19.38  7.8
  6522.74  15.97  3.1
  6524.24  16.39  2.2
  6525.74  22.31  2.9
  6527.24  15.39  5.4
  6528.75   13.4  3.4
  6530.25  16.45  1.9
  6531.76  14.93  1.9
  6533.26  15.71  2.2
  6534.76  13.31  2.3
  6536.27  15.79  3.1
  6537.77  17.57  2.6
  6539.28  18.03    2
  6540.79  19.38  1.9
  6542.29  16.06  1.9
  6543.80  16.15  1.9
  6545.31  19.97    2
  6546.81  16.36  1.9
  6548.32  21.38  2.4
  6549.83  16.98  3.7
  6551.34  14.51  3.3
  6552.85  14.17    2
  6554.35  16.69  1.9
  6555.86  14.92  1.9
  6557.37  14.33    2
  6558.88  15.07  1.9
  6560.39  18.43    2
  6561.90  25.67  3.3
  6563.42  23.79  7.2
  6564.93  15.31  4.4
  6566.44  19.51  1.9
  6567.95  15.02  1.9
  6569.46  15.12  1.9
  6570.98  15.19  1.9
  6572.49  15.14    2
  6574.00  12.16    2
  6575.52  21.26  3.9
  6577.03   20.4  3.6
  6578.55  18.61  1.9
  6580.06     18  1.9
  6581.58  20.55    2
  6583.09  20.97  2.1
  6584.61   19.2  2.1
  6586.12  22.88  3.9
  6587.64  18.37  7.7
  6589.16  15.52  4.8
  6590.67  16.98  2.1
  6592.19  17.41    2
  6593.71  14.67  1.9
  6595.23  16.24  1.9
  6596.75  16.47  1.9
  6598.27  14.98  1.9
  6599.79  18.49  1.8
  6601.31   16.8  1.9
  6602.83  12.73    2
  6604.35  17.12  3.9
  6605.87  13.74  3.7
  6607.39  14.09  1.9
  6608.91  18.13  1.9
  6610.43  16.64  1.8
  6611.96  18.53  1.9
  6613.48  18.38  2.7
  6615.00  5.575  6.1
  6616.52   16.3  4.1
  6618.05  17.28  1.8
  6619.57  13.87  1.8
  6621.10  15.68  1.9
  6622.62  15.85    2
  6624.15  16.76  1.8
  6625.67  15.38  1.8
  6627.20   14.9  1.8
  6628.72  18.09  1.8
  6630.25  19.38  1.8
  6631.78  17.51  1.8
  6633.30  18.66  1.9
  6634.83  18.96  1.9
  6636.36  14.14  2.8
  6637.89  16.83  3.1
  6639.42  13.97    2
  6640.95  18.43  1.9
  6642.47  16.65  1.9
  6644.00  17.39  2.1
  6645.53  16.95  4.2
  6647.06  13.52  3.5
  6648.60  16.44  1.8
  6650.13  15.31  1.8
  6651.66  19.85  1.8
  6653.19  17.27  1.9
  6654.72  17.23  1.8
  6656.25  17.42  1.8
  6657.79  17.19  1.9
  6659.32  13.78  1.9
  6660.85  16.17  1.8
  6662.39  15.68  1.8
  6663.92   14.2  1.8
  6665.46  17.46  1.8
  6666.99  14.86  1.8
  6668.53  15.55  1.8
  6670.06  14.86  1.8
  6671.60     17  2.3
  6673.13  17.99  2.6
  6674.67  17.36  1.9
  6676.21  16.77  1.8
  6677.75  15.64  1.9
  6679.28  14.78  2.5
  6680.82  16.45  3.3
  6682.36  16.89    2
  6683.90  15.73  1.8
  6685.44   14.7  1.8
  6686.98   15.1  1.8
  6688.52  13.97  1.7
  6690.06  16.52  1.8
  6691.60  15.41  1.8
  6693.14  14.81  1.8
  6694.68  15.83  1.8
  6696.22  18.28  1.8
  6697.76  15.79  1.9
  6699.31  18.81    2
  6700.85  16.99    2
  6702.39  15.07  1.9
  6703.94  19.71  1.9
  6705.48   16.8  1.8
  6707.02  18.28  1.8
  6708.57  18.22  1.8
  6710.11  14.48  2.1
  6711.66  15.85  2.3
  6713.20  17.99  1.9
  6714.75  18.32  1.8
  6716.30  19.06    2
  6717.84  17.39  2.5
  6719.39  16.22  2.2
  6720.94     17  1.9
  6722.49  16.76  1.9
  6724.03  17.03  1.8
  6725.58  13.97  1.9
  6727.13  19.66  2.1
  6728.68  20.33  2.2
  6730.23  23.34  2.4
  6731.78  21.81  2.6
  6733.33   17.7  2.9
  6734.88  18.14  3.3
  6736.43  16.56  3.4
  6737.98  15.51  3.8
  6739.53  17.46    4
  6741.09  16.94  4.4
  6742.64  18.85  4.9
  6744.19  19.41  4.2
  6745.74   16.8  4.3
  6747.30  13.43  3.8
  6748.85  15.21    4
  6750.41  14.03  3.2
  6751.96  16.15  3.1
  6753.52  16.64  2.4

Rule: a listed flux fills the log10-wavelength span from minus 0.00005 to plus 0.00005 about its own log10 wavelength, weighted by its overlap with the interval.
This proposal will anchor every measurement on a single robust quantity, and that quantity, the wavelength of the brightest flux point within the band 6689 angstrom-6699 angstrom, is 6696.22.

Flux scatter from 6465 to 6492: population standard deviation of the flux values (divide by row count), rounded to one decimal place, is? 2.8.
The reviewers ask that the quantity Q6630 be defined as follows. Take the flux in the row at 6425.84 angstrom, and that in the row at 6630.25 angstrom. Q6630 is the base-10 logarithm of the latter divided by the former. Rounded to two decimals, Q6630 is 0.08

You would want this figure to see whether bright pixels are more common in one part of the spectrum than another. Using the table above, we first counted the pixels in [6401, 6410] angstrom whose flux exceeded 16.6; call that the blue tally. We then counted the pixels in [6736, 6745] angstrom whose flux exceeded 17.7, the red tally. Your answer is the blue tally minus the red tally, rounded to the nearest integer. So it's 1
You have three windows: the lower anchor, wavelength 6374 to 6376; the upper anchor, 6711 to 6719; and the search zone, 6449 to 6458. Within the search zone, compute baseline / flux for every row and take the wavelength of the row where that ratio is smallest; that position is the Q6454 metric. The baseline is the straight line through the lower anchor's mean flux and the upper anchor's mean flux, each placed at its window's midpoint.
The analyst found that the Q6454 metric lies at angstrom 6452.53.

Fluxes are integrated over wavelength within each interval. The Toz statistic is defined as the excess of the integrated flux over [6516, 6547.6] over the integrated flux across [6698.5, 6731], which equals -48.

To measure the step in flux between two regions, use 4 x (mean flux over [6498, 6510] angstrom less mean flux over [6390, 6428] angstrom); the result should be 1.1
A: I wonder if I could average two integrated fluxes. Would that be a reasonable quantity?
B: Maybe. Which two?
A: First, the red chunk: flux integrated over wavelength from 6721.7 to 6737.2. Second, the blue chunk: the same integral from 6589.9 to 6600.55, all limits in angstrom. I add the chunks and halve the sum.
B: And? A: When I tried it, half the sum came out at 231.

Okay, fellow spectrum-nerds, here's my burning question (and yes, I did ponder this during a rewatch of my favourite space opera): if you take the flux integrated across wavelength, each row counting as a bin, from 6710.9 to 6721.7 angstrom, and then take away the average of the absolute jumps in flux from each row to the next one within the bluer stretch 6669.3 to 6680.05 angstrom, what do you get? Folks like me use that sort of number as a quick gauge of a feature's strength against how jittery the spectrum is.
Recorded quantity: 187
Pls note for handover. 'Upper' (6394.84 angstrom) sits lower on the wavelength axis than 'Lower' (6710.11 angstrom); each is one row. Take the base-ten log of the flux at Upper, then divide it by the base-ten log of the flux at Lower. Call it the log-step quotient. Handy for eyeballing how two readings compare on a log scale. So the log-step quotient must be 1.01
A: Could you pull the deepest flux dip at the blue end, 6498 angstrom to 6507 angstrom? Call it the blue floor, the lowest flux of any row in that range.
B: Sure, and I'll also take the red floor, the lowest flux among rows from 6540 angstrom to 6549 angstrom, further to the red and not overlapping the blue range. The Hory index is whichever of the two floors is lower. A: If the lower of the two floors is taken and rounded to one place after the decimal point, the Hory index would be 11.9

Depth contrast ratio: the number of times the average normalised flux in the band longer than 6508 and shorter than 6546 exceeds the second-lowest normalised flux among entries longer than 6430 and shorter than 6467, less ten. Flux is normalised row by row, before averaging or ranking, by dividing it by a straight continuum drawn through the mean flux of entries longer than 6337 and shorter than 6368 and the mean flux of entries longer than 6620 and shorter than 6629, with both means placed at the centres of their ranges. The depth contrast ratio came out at -8.73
